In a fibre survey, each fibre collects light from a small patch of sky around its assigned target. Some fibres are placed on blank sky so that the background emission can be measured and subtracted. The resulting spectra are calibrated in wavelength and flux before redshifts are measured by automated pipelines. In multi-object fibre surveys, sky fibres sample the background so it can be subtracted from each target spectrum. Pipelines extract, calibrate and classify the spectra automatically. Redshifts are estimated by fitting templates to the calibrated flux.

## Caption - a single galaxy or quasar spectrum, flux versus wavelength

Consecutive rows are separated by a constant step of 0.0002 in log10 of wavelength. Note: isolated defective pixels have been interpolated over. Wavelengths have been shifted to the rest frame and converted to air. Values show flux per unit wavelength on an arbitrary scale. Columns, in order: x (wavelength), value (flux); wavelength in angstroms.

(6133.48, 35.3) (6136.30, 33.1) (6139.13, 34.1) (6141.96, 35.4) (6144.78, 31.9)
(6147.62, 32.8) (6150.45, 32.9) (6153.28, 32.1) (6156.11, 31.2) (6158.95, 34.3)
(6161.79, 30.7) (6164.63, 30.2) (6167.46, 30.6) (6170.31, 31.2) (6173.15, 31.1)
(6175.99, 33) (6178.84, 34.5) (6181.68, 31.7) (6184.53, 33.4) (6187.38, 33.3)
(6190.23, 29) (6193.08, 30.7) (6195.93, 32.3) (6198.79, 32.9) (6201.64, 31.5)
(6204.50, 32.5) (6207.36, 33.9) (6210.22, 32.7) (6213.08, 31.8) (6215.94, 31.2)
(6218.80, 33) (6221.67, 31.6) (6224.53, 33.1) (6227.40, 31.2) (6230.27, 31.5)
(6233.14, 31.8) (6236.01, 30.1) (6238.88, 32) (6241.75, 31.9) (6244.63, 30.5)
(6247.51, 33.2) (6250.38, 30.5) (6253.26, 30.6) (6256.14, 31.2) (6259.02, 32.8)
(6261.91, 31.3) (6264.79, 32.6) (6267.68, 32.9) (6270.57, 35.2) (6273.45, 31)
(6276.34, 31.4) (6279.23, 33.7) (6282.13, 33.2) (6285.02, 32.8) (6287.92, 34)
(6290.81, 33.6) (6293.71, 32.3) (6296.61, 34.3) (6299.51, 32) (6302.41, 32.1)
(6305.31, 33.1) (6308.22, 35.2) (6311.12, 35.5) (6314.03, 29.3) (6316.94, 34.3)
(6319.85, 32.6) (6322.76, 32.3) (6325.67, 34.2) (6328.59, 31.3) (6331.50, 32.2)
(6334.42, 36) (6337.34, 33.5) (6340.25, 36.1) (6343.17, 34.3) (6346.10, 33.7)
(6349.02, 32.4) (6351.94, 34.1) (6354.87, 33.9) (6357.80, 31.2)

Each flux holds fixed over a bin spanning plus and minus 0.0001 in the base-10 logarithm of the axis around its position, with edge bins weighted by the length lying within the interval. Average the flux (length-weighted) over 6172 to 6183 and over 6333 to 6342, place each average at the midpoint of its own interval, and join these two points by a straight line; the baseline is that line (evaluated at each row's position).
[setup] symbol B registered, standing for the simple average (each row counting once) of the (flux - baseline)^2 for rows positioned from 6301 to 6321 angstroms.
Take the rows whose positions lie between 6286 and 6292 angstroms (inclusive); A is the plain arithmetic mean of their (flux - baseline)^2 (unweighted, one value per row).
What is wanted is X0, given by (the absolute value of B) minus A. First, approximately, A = 0.4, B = 7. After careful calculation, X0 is 6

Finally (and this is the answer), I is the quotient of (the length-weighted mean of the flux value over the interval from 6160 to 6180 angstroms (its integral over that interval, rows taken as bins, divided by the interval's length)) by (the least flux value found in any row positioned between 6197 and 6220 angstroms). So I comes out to 1.01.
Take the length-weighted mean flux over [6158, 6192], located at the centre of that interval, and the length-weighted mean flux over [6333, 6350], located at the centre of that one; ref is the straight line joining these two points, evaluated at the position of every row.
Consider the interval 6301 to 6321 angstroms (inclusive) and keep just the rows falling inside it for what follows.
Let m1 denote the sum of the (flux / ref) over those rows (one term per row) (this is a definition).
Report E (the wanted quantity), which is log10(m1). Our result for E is 0.835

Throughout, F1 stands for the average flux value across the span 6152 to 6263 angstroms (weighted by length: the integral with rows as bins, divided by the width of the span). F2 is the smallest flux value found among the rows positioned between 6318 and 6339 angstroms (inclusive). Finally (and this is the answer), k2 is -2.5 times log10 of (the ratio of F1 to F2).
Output -0.019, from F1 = 31.8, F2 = 31.3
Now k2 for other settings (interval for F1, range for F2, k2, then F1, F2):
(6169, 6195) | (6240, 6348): -0.096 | 32.0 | 29.3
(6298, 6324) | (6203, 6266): -0.098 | 32.9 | 30.1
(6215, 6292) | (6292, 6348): -0.101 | 32.1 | 29.3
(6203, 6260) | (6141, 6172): -0.058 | 31.8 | 30.2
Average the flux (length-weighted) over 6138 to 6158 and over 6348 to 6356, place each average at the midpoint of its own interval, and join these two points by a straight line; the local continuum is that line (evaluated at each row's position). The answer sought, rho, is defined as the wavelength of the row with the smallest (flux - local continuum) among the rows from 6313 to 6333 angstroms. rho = 6314.03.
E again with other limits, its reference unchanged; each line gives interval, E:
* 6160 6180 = 0.843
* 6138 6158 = 0.865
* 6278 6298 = 0.843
